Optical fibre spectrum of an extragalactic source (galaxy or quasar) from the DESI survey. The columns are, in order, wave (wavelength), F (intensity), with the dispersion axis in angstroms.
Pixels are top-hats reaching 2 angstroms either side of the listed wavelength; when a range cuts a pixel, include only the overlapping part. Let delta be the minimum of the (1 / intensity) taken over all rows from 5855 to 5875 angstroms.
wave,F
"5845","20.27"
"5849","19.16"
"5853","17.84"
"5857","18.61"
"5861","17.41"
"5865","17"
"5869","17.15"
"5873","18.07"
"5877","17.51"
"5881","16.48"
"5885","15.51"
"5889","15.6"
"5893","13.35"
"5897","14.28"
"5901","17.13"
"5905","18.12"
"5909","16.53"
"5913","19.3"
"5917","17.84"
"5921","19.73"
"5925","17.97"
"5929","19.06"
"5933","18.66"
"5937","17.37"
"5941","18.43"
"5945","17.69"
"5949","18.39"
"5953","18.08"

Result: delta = 0.054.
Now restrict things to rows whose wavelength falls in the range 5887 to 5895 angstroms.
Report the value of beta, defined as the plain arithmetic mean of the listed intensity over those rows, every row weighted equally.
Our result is 14.5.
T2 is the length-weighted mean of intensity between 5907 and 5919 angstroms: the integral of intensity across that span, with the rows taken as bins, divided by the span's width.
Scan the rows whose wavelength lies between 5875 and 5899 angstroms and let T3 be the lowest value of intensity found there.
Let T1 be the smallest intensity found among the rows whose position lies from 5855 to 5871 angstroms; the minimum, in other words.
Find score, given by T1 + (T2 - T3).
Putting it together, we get 21.5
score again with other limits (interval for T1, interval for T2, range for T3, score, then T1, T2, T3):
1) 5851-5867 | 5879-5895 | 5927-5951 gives 14.9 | 17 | 15.2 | 17.37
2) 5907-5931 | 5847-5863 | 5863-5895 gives 21.4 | 16.53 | 18.3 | 13.35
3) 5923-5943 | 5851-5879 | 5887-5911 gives 21.7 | 17.37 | 17.7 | 13.35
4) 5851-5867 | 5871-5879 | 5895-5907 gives 20.5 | 17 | 17.8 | 14.28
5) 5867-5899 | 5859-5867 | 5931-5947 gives 13.2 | 13.35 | 17.2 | 17.37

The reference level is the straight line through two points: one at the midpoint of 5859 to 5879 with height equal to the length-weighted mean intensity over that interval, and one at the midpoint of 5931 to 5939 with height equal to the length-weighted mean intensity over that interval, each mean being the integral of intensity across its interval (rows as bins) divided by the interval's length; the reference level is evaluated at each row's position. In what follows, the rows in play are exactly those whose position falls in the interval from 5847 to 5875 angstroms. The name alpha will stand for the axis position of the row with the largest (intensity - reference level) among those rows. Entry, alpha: 5849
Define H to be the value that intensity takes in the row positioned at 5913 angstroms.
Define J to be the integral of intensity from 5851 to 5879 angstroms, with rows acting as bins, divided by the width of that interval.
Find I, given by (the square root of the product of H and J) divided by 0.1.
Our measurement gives 185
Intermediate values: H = 19.3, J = 17.7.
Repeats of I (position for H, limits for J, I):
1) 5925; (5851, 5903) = 173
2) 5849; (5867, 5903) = 176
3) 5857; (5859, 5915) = 176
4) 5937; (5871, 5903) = 167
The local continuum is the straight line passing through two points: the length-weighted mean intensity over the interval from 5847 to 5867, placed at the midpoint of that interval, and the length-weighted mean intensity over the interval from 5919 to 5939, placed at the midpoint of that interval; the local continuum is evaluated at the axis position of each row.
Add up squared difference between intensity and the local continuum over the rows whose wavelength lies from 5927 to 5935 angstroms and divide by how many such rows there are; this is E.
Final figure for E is 0.1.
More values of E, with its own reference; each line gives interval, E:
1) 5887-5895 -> 15.7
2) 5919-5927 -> 0.9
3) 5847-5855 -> 0.8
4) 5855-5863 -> 0.4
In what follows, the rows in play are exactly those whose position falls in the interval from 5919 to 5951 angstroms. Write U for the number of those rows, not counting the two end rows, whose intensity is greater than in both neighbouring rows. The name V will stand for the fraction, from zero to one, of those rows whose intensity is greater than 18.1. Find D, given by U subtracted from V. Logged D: -1.4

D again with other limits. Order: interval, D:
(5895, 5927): -2.6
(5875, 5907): -0.9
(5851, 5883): -1.9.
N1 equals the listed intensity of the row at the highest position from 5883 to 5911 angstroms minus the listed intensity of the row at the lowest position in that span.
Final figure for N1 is 1.0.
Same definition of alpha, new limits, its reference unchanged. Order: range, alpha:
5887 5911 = 5905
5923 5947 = 5929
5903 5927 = 5921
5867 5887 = 5873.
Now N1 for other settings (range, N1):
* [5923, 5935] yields 0.7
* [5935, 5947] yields 0.3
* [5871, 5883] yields -1.6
